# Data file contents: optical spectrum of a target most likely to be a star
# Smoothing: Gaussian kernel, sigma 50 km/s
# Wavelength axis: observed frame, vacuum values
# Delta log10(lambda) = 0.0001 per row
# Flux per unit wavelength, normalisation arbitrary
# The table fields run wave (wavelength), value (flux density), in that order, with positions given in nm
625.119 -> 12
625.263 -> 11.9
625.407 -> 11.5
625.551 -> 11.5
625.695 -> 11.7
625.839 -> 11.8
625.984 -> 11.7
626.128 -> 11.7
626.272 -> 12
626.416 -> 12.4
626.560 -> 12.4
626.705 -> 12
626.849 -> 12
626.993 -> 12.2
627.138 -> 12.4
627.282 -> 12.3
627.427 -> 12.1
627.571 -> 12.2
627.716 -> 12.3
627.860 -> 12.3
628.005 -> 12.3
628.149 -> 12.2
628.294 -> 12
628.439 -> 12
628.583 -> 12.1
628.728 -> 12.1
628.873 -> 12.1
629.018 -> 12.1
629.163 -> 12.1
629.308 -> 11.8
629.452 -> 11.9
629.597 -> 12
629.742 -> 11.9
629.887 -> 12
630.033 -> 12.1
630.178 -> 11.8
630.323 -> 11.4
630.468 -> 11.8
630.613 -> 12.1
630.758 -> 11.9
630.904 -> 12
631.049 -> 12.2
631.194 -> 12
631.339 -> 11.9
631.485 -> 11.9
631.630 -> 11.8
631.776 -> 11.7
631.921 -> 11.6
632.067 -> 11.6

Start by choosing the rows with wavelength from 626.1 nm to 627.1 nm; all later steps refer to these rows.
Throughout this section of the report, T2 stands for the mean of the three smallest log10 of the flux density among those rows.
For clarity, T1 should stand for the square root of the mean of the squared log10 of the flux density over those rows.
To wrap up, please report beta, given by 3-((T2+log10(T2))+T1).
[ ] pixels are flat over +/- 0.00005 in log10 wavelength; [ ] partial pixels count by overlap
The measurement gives 0.810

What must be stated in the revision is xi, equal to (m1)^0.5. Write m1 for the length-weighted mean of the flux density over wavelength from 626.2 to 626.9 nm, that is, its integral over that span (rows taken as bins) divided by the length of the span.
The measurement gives 3.49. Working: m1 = 12.2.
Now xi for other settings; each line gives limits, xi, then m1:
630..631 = 3.45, 11.9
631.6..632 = 3.42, 11.7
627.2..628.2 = 3.50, 12.3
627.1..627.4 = 3.51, 12.3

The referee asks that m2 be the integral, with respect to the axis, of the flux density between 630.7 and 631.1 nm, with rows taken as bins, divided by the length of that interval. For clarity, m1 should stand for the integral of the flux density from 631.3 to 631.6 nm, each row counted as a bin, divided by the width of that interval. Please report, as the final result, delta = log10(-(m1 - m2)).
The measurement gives -0.9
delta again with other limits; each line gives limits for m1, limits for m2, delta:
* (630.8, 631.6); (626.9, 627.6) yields -0.6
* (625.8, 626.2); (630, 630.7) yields -0.9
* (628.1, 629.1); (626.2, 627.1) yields -1.0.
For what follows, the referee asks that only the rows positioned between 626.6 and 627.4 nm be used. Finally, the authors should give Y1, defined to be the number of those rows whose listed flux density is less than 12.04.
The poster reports 2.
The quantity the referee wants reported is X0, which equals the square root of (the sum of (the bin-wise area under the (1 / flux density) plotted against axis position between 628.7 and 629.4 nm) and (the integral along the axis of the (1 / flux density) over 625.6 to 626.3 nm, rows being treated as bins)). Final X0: 0.343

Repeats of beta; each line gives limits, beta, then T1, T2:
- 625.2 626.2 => 0.843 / 1.07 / 1.06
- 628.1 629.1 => 0.804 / 1.08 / 1.08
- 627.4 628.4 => 0.796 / 1.09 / 1.08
